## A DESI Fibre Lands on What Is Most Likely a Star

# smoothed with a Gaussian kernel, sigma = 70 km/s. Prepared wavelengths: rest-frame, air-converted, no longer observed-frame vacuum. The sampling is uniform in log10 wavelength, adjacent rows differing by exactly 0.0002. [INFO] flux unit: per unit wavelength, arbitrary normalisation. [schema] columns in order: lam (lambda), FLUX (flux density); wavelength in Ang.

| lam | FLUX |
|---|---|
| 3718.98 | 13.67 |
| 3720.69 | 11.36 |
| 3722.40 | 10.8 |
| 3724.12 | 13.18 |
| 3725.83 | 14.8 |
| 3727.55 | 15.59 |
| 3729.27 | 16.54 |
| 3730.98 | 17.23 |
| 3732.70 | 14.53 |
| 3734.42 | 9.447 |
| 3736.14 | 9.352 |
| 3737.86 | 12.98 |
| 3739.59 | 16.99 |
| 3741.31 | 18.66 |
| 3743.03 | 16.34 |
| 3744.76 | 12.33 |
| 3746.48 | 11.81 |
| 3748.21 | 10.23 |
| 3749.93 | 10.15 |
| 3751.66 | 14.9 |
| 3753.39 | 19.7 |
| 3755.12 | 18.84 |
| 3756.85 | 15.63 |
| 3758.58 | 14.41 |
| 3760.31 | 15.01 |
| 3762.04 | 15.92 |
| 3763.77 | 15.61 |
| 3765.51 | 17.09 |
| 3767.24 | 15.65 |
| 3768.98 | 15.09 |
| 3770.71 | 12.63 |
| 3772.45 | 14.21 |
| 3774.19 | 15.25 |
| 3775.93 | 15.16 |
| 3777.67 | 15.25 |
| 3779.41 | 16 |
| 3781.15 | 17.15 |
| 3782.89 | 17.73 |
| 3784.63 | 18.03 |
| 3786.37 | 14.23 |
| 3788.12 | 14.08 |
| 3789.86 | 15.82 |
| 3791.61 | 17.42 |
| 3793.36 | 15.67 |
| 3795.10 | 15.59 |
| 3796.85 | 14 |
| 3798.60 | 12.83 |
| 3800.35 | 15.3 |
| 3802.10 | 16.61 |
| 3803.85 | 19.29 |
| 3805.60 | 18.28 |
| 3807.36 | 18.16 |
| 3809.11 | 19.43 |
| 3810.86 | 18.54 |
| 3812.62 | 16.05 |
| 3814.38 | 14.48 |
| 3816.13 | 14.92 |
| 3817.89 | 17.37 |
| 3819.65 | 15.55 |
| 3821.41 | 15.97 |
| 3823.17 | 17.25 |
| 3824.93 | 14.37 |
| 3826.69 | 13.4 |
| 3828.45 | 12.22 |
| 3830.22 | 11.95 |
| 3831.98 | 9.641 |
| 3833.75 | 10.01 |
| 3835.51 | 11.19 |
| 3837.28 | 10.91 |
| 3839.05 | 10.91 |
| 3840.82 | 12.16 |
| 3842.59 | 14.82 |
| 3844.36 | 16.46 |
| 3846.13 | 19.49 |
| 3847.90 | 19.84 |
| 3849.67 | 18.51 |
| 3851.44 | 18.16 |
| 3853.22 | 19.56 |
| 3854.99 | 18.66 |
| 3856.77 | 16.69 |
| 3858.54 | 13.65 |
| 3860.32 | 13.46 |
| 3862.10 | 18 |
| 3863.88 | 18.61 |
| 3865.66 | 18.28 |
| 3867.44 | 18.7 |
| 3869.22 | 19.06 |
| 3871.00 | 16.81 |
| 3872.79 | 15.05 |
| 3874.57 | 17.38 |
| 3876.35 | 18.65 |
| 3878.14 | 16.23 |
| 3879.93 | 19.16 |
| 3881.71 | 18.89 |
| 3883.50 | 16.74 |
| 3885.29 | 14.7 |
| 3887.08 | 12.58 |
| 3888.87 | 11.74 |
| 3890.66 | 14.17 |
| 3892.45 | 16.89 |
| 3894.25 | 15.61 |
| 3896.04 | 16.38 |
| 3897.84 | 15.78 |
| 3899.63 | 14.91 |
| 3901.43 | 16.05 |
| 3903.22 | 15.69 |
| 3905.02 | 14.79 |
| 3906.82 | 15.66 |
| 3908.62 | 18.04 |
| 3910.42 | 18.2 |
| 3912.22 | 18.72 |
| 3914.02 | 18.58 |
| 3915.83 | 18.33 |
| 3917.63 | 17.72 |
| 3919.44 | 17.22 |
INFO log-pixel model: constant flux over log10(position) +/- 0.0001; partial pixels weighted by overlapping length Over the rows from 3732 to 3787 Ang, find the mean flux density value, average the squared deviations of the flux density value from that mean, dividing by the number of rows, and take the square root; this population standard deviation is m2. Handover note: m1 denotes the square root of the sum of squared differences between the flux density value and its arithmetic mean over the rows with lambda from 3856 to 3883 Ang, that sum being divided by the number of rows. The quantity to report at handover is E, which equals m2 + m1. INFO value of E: 4.5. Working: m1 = 1.8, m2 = 2.6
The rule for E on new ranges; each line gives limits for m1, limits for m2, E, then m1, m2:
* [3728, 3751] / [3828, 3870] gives 6.7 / 3.2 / 3.5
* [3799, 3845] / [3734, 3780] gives 5.6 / 2.9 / 2.7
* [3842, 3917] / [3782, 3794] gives 3.5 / 2.0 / 1.5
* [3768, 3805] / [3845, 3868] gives 3.6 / 1.6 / 2.0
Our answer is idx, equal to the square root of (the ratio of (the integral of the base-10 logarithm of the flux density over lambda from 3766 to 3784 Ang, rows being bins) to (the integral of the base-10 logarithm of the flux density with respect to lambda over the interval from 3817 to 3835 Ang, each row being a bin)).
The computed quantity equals 1.03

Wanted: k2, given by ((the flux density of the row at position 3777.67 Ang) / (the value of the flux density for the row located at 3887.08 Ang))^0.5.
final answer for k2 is 1.10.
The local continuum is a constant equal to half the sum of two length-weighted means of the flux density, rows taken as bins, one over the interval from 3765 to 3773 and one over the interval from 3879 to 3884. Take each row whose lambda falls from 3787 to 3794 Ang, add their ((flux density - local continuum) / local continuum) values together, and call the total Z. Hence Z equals -0.2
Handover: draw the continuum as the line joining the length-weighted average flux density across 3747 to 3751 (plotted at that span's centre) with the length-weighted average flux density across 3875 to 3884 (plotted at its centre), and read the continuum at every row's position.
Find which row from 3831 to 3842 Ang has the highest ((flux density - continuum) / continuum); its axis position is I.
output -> 3840.82 Ang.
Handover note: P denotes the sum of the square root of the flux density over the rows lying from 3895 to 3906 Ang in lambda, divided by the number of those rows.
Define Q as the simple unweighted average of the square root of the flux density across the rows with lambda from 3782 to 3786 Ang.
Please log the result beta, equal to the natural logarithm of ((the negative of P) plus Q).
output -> -1.3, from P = 3.95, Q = 4.23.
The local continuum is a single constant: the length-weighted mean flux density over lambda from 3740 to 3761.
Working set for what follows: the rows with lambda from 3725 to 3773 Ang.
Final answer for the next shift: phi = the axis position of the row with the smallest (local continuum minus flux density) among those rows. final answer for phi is 3753.39 Ang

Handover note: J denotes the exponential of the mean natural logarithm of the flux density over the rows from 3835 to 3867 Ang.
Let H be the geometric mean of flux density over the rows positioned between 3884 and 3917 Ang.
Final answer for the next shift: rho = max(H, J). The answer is 15.81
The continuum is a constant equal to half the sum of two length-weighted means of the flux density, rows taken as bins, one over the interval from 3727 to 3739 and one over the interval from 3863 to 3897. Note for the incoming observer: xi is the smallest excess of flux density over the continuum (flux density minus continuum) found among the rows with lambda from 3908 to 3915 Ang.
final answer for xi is 2.9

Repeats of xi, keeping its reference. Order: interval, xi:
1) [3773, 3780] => 0.0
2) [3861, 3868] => 2.9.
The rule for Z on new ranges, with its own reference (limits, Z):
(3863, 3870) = 0.5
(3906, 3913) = 0.2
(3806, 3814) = 0.3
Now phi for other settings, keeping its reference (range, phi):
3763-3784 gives 3782.89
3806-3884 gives 3847.90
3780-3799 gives 3784.63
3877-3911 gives 3879.93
